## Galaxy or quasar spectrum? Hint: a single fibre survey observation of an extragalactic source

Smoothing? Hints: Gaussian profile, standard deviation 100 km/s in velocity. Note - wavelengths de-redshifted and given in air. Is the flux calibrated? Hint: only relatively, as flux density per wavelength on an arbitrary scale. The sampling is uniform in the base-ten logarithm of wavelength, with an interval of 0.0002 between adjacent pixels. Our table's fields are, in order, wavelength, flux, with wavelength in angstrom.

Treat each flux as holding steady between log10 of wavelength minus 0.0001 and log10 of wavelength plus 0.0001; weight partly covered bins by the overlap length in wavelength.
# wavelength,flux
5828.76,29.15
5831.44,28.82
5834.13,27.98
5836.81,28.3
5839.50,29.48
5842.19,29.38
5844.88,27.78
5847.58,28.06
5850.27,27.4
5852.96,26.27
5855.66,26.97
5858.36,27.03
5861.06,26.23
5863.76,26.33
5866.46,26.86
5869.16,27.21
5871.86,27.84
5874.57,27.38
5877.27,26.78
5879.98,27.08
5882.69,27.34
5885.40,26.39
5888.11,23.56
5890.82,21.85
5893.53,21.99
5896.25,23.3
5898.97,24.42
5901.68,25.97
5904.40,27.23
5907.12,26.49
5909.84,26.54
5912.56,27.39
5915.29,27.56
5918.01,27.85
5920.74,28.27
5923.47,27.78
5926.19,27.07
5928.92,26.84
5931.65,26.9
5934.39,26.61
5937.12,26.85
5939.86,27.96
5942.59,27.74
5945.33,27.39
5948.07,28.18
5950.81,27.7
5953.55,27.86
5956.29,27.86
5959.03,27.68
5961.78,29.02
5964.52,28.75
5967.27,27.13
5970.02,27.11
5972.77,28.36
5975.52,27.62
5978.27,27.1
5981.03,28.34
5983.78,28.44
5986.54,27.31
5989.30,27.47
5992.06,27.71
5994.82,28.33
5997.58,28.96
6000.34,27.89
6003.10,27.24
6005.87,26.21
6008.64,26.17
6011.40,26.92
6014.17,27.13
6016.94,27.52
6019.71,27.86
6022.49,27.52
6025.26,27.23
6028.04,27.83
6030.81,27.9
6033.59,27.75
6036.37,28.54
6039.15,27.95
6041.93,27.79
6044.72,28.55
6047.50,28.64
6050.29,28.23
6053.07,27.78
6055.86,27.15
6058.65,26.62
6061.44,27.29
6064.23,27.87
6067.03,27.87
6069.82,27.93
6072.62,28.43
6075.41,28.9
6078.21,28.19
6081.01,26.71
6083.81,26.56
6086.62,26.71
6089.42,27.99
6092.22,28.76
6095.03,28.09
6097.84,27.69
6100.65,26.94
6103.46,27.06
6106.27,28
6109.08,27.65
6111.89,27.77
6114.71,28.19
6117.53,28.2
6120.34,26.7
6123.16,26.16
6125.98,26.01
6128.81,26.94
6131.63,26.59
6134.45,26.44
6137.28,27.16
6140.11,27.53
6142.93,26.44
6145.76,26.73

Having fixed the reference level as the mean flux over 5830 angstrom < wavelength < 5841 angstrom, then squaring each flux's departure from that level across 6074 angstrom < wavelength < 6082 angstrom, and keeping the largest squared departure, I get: 4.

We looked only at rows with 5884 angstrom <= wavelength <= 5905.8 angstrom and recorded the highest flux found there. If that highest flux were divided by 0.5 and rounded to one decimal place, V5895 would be 54.5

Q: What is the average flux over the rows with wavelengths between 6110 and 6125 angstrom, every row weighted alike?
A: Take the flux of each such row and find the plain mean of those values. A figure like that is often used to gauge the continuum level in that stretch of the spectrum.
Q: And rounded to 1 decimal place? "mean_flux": 27.4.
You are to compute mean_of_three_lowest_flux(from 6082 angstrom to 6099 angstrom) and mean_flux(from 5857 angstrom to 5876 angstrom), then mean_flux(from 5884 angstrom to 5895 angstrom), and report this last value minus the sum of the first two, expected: -30.5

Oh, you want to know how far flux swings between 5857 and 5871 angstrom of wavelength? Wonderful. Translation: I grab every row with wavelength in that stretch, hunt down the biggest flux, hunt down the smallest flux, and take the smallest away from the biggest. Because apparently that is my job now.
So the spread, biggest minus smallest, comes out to 1.0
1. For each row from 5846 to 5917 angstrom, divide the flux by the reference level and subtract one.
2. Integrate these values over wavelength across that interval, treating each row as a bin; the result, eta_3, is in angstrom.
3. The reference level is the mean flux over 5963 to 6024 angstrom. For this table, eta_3 -3.54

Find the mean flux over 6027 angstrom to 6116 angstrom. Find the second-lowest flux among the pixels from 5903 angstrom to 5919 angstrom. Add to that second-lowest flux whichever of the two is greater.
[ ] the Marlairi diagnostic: 54.33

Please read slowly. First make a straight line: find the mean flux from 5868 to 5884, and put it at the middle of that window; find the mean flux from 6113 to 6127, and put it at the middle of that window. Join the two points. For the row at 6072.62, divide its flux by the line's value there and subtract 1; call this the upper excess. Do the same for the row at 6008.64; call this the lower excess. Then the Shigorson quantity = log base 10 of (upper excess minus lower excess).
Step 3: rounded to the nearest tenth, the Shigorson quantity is -1.1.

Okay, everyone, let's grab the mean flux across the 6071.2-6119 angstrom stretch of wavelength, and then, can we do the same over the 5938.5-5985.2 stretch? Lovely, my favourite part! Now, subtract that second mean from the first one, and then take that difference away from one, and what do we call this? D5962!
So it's 1.1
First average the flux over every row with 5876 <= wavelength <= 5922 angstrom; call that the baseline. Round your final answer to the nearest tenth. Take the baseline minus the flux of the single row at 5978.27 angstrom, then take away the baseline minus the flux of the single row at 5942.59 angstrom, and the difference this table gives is 0.6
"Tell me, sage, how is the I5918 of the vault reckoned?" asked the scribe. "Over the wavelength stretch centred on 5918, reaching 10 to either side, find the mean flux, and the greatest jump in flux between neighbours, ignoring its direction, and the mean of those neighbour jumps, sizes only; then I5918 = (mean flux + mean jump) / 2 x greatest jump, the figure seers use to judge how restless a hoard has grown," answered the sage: 12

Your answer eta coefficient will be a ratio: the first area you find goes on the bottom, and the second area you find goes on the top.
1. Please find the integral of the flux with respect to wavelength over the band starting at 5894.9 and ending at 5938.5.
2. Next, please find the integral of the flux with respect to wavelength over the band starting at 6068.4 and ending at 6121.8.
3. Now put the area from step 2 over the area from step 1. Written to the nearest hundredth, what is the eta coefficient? 1.27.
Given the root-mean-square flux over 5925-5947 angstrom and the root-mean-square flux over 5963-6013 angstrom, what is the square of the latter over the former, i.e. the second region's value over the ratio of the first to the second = 28.1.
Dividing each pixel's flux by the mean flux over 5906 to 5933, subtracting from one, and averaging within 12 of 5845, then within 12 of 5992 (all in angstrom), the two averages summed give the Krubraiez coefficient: -0.05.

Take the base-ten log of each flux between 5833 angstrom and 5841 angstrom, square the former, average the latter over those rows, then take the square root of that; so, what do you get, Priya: 1.46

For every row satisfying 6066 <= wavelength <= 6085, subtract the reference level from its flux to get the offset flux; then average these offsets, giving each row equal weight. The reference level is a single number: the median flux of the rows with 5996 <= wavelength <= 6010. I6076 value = 0.6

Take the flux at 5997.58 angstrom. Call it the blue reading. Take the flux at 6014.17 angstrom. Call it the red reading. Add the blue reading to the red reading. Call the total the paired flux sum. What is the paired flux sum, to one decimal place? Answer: 56.1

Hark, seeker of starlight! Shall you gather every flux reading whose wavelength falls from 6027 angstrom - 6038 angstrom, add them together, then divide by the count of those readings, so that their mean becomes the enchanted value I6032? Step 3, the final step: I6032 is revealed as 28.0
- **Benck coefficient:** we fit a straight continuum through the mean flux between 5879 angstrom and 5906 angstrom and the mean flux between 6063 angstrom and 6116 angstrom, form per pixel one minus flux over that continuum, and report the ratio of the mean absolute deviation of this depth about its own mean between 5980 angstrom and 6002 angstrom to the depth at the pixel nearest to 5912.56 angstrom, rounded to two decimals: -0.21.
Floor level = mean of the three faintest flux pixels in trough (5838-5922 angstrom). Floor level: 22.4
